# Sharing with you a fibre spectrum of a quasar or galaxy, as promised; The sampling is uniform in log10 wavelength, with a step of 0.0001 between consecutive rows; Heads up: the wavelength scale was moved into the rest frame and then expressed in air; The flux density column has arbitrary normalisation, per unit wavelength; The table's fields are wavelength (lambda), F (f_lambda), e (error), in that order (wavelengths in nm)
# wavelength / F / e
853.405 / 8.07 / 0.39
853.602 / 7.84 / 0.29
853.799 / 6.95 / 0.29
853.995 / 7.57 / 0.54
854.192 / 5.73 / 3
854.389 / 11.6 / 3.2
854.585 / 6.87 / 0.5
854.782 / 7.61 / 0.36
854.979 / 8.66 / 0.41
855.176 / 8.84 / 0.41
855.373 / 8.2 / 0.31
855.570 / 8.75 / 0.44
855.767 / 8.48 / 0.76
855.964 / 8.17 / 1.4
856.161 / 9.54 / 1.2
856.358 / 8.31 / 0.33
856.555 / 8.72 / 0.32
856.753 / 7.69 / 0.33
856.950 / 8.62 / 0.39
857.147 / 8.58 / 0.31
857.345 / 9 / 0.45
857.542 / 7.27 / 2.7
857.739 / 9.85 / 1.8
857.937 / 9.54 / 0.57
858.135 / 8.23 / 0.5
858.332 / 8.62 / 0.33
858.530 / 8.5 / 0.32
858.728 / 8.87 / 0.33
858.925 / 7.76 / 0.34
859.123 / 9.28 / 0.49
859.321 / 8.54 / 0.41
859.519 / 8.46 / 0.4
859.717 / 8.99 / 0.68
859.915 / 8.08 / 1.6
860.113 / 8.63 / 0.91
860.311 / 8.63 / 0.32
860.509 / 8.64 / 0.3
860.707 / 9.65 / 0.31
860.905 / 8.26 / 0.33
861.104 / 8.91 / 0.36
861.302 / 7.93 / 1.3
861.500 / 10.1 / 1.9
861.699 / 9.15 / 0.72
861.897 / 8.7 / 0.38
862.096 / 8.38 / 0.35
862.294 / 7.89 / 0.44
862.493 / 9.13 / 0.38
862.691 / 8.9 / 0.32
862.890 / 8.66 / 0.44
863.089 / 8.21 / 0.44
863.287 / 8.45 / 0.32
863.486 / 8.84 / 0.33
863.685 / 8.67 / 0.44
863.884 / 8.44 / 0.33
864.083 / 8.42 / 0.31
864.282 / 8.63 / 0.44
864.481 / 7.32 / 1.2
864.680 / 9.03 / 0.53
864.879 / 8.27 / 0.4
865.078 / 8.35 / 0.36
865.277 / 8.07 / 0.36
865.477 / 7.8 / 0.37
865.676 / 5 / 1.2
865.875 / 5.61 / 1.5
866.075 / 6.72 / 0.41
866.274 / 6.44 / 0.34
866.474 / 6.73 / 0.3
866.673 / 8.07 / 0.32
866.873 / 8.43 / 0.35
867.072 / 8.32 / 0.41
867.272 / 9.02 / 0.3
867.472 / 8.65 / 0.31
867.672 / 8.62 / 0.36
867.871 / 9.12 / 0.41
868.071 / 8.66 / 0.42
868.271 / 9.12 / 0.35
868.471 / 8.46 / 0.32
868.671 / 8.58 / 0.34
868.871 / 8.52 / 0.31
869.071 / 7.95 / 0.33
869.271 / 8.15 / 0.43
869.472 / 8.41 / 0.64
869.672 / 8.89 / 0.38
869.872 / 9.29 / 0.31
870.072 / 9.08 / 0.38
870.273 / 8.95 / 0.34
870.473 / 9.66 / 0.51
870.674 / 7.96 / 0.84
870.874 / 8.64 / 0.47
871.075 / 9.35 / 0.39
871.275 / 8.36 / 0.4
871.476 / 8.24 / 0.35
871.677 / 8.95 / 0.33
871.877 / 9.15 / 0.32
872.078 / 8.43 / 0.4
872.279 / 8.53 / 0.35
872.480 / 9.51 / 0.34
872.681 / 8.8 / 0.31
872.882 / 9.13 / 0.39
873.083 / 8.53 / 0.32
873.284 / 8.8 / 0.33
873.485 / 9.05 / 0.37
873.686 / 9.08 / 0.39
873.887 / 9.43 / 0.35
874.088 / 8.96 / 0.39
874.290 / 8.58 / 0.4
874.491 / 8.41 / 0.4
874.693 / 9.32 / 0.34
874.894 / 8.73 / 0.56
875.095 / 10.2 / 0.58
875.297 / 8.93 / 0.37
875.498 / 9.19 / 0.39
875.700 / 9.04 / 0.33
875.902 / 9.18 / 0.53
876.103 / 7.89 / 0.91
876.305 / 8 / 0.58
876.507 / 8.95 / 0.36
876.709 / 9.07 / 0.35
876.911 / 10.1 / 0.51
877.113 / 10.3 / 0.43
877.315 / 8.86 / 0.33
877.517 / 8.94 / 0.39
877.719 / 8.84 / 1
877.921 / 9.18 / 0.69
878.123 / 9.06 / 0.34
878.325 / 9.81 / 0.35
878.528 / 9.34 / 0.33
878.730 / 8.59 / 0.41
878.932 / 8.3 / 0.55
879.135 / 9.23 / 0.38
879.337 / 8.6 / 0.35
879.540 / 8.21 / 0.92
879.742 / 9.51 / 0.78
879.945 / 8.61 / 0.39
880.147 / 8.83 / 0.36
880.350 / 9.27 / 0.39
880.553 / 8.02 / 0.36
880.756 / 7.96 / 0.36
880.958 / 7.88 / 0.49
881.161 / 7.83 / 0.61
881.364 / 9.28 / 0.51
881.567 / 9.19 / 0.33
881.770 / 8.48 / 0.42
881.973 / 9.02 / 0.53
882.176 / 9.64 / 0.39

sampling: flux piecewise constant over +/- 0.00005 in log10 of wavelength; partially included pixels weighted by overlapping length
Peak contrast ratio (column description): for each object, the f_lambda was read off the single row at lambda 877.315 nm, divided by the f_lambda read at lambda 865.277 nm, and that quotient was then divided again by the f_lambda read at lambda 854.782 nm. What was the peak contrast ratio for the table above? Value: 0.14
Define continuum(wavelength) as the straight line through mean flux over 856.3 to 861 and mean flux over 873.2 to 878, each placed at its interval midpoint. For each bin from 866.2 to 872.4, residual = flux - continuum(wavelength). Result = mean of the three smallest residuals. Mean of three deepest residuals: -1.80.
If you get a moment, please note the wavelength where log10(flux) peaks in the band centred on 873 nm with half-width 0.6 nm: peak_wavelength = 872.480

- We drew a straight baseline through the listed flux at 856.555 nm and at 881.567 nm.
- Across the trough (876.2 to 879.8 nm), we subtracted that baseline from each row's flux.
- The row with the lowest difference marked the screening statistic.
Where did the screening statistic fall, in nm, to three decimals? 876.305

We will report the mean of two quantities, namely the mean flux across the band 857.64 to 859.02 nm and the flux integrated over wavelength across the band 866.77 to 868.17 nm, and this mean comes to 10.5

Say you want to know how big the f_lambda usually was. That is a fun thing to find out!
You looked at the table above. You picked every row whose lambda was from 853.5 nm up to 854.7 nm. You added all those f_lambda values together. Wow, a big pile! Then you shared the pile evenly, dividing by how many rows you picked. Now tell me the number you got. 7.8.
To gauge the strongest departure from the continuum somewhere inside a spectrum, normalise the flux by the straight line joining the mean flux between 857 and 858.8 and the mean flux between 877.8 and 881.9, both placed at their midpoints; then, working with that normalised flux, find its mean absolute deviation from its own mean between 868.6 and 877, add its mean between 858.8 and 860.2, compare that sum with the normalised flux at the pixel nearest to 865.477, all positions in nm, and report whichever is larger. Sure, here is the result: 1.03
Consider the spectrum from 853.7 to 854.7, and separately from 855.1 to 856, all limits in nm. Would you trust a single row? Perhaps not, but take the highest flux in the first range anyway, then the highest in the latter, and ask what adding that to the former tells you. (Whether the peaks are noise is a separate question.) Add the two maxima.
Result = 20.4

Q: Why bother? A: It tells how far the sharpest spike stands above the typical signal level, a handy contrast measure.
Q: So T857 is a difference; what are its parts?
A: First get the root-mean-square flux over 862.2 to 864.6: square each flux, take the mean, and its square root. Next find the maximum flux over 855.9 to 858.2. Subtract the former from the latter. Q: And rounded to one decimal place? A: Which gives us 1.4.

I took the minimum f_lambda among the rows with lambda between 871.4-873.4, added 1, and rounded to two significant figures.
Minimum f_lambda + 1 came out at 9.2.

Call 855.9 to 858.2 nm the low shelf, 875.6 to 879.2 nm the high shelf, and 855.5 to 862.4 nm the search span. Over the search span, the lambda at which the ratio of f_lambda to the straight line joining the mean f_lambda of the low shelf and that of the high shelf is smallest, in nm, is 857.542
